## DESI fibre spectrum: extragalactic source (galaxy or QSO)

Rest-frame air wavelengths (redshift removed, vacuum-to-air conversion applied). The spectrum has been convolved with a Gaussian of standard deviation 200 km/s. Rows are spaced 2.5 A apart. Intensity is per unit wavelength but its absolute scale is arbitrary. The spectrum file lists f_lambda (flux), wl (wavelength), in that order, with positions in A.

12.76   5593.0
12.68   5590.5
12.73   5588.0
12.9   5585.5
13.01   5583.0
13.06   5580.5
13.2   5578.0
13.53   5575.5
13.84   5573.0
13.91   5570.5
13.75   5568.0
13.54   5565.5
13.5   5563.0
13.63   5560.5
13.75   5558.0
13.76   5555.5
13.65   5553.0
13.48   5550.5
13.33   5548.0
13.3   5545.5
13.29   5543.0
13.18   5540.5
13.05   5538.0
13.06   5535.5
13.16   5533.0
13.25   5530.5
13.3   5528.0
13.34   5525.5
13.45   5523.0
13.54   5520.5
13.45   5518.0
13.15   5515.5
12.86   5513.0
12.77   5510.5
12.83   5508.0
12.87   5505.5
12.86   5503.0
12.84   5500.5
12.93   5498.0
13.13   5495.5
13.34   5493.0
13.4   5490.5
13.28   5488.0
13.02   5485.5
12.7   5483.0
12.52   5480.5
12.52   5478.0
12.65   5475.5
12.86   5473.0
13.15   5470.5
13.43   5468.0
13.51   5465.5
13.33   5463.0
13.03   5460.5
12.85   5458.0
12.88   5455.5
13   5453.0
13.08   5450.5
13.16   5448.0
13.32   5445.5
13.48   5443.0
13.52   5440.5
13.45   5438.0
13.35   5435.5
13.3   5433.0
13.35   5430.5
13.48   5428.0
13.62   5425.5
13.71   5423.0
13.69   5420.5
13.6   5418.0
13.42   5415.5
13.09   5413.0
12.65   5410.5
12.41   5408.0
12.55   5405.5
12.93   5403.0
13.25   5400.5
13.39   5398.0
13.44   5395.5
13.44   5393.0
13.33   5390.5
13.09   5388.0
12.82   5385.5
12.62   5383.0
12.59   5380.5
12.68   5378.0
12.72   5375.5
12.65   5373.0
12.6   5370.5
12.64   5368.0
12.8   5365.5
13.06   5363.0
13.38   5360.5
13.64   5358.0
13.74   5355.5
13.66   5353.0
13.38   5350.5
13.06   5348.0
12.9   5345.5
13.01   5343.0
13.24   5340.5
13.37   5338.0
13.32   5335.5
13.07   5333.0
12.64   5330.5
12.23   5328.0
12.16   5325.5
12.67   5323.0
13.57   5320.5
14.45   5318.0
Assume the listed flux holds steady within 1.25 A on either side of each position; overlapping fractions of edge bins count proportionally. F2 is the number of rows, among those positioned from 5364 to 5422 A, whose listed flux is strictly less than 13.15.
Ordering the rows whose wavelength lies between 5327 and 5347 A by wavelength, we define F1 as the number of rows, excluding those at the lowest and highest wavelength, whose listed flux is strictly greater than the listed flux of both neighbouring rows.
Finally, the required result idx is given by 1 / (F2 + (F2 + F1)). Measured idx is 0.03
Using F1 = 1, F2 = 15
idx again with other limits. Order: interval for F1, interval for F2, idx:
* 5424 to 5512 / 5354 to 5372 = 0.08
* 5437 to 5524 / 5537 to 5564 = 0.14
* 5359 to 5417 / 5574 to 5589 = 0.11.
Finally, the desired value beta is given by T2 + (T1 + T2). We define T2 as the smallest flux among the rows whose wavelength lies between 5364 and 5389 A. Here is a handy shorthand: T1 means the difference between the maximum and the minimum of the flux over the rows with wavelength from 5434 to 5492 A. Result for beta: 26.2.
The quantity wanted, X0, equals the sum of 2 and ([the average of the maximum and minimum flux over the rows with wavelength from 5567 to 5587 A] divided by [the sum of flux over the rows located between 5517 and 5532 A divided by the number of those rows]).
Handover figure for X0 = 3.00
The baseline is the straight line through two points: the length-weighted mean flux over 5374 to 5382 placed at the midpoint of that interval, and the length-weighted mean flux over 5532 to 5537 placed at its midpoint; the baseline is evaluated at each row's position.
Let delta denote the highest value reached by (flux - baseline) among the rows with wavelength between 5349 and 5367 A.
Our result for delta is 1.14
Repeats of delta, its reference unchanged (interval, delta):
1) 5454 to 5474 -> 0.60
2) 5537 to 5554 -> 0.49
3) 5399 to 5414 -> 0.52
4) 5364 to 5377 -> 0.17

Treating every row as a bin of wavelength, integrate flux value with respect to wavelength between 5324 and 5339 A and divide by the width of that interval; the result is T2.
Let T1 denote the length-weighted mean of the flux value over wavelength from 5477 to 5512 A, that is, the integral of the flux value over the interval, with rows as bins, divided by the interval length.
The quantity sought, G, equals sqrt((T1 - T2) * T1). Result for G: 1.37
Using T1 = 12.93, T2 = 12.8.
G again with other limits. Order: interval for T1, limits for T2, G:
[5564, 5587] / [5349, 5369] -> 1.25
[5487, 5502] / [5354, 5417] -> 1.38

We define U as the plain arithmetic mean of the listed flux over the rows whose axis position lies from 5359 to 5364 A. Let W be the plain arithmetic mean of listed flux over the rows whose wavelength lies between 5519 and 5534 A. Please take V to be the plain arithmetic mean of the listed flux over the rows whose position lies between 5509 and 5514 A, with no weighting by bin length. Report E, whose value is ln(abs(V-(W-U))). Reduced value 2.54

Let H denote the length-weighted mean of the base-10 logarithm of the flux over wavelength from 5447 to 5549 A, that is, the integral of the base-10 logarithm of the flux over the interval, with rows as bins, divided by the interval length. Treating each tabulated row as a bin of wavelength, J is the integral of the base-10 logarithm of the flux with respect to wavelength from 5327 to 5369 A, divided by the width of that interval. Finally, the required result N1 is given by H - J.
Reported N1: -0.001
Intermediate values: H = 1.12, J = 1.12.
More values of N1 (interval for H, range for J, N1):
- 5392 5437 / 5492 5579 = -0.002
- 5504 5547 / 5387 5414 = 0.004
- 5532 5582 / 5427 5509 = 0.011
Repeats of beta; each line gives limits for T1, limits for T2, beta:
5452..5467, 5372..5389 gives 25.8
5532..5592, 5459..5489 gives 26.3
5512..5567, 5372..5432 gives 25.7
